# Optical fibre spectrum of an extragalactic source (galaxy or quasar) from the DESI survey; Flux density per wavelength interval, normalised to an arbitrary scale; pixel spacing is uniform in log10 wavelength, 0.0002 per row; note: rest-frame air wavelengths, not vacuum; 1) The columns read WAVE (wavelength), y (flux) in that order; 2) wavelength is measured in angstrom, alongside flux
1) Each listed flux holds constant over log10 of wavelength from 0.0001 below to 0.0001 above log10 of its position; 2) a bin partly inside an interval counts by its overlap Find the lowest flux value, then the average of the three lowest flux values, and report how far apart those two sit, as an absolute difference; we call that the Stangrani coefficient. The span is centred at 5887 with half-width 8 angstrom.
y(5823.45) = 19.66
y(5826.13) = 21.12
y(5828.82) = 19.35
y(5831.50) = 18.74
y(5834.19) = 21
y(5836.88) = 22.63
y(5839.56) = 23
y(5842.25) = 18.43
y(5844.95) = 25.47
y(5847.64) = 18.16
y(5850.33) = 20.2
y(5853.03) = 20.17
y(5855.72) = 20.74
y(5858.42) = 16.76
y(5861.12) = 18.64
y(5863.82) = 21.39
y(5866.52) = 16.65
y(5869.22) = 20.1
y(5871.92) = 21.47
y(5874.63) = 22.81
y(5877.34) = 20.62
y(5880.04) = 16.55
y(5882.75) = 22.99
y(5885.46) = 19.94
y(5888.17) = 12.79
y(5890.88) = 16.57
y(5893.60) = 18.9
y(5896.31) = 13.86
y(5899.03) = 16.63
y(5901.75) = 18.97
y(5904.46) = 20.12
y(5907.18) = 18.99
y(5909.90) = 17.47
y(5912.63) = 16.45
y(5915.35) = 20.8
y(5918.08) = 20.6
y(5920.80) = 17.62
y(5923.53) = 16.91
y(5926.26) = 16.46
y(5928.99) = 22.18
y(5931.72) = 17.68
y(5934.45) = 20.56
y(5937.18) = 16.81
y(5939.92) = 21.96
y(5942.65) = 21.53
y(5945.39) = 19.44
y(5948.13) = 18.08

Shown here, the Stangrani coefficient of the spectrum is 2.5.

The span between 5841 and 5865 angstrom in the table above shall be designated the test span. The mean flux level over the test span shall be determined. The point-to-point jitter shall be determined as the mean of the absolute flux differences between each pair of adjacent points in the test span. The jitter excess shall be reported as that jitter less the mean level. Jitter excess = -16.8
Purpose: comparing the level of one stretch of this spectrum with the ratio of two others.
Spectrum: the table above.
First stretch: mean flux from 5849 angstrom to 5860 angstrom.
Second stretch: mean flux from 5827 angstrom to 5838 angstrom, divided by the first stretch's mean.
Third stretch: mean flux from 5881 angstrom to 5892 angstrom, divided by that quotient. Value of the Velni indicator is 17.2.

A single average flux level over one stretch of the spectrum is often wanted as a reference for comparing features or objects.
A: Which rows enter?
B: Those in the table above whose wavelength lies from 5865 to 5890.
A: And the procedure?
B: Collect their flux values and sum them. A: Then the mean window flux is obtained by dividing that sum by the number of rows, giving 19.3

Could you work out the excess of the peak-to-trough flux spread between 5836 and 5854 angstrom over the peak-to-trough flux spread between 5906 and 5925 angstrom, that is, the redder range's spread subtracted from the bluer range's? 3.0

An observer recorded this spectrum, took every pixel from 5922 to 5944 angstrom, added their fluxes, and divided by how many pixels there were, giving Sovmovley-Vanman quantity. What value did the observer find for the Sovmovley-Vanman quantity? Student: 19.3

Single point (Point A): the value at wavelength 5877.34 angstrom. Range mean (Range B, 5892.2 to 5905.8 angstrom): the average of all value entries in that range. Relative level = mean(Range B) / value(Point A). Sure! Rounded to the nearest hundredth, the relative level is 0.86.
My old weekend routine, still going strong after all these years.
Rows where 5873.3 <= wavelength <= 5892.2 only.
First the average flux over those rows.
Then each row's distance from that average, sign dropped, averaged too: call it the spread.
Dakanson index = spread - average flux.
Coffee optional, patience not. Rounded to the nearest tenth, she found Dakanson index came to -15.8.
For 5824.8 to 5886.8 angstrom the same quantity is -18.6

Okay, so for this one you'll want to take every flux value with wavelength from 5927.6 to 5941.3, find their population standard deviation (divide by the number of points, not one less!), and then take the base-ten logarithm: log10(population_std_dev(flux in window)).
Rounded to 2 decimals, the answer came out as 0.34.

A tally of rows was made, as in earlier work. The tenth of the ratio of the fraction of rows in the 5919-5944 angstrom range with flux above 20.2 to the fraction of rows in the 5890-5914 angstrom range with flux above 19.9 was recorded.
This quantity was 0.40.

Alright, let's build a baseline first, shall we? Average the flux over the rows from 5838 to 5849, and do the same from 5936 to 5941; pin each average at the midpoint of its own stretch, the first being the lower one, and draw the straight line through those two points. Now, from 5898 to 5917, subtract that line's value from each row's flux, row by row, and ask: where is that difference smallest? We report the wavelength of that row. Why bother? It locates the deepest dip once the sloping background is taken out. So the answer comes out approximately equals 5899.03 angstrom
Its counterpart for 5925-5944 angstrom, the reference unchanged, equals 5926.26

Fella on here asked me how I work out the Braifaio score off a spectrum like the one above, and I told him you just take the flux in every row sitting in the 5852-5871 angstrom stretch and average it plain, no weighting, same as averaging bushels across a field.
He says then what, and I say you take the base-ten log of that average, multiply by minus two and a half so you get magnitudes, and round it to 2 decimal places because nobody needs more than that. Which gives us -3.21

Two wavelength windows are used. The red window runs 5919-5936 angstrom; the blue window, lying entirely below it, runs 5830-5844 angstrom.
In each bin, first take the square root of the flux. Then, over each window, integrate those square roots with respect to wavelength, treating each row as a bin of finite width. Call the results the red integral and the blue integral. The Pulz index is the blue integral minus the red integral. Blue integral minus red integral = -9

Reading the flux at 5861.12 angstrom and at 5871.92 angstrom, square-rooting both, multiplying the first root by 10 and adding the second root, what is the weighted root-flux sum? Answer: 48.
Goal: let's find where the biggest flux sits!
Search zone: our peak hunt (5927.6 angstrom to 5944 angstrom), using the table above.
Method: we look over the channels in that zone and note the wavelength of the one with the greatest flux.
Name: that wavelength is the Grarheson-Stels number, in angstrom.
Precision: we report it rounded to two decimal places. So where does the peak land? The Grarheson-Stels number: 5928.99 angstrom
